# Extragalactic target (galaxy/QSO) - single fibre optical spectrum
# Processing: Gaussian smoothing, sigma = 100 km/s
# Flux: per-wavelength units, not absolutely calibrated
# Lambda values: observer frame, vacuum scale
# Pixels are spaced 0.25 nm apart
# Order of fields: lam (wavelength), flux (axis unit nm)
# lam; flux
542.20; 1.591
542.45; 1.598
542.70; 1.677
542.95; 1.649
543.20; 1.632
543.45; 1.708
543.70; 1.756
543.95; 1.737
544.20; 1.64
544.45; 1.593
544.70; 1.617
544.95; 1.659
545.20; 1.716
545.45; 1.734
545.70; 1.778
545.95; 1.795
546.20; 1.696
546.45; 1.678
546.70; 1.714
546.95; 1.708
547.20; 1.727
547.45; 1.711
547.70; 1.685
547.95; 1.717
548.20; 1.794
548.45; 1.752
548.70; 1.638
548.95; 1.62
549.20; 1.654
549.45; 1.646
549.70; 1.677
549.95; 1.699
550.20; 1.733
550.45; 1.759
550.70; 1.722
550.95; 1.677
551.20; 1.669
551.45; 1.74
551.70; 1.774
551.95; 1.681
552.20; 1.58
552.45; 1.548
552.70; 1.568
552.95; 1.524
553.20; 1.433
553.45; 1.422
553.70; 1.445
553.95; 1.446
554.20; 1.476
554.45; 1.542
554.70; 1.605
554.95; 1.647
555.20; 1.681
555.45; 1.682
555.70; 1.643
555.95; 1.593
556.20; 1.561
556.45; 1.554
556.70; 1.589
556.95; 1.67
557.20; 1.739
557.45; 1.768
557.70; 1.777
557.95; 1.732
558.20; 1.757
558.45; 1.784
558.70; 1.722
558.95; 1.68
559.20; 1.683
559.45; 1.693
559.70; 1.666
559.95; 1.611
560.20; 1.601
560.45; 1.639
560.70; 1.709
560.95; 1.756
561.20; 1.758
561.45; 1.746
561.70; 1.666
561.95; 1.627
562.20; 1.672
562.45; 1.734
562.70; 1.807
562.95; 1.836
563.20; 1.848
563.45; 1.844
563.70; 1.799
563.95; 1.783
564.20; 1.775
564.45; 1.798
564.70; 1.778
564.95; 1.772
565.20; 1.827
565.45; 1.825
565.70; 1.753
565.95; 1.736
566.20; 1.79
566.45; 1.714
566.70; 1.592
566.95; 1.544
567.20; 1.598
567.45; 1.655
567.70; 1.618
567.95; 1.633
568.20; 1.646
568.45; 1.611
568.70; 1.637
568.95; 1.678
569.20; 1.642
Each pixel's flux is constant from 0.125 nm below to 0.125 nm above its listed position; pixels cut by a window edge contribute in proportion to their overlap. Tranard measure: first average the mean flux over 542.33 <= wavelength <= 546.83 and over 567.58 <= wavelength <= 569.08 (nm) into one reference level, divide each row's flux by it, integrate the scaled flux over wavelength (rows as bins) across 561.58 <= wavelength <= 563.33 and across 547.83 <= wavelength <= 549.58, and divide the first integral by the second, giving 1.03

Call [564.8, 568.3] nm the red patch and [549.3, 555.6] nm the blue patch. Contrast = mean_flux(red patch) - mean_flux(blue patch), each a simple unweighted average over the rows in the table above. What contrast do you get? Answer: 0.08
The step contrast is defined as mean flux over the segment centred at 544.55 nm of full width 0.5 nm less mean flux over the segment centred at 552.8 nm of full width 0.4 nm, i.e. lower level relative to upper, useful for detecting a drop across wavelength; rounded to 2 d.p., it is 0.06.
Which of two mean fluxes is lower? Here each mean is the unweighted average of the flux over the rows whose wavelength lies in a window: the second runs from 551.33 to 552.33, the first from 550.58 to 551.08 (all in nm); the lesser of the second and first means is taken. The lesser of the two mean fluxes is 1.69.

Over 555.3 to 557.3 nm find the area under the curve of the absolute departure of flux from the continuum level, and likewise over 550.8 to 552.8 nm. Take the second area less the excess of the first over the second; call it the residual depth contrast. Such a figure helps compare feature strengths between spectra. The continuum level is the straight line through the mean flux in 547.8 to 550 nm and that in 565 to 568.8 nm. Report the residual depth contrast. 0.13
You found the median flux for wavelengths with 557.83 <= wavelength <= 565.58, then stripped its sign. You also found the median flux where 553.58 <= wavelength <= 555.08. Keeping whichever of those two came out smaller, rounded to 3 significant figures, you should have 1.51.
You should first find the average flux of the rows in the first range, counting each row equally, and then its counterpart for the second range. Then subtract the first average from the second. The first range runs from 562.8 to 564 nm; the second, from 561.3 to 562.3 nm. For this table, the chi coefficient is -0.14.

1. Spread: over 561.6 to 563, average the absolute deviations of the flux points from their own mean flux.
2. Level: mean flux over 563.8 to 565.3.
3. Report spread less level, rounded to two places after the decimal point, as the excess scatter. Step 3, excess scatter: -1.72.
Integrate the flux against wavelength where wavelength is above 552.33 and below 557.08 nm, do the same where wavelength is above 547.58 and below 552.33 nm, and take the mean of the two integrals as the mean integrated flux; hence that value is 7.73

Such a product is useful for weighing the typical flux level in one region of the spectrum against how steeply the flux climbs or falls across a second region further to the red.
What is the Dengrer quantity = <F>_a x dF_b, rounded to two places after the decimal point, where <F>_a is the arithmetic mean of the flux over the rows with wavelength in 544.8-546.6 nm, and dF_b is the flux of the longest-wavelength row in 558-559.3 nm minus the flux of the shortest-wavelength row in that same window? -0.13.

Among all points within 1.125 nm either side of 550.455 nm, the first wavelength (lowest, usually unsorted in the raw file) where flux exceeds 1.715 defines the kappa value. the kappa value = 550.20 nm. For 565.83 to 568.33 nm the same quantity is 565.95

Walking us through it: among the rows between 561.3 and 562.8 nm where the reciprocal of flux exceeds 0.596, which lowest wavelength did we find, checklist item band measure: 561.70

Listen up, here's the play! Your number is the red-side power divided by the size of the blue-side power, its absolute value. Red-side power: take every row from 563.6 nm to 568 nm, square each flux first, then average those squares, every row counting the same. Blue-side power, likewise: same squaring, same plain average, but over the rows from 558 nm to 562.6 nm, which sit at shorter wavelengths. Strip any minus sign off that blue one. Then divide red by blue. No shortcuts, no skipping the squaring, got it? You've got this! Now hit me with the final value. 1.03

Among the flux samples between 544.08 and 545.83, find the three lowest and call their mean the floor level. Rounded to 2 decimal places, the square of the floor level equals 2.61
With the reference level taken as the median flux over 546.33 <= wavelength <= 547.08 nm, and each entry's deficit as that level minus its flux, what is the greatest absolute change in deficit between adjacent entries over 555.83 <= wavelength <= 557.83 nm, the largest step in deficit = 0.081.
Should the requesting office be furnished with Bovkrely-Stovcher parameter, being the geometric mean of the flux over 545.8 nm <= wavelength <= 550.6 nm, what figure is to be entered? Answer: 1.70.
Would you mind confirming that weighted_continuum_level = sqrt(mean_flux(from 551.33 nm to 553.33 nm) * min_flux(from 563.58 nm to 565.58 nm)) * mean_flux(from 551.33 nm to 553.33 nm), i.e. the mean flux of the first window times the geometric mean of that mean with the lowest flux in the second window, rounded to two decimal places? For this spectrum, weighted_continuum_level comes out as 2.71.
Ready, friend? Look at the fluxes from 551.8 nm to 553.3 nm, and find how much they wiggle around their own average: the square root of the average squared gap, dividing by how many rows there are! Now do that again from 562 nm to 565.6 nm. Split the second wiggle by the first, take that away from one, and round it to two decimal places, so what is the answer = 0.38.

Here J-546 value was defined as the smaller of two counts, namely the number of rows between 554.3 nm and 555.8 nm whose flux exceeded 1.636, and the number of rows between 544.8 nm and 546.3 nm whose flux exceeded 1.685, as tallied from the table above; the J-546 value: 4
